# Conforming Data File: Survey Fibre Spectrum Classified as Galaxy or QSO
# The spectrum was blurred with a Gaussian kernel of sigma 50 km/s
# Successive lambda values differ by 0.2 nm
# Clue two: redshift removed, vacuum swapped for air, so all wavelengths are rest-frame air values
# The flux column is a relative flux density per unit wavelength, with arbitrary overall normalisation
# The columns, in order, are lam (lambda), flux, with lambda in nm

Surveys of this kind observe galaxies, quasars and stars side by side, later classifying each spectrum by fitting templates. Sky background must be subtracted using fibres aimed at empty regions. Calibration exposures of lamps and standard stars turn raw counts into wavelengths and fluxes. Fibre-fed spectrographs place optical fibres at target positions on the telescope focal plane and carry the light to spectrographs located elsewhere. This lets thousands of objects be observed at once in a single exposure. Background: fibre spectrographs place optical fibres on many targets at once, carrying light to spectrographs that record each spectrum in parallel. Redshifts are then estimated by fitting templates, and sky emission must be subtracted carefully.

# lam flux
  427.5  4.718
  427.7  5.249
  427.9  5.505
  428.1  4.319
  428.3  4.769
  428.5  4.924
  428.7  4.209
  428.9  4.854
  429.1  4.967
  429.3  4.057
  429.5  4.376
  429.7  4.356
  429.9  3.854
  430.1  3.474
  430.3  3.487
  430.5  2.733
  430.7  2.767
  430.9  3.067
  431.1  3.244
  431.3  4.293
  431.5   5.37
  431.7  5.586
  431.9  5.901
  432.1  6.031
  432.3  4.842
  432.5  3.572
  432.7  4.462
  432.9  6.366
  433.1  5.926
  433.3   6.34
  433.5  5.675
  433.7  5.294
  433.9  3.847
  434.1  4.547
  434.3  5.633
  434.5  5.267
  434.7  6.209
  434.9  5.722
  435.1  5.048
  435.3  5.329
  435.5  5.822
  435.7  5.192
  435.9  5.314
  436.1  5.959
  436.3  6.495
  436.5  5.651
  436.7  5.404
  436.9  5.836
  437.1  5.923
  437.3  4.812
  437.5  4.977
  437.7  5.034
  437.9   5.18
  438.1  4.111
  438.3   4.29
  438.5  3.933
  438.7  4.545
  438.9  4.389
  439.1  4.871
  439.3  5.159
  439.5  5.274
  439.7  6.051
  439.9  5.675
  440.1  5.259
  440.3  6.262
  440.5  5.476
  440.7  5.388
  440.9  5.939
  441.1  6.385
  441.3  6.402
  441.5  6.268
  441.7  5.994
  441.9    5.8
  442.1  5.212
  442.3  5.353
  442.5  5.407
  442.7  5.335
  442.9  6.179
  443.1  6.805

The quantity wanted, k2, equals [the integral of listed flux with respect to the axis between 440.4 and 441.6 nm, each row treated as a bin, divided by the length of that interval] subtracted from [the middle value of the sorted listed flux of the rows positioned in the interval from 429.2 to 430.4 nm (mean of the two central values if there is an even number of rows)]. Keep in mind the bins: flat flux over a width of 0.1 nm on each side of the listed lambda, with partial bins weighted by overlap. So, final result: -2.0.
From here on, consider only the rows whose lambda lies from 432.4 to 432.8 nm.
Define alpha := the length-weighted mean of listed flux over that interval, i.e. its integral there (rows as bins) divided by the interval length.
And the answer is 4.0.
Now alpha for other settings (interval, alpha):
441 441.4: 6.4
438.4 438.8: 4.2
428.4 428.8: 4.6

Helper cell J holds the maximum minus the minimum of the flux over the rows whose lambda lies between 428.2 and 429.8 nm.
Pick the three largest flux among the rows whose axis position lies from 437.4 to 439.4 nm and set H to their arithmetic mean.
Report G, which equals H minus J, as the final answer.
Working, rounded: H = 5.1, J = 0.9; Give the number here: 4.2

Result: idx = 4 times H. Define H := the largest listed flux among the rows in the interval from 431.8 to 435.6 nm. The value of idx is 25.5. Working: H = 6.366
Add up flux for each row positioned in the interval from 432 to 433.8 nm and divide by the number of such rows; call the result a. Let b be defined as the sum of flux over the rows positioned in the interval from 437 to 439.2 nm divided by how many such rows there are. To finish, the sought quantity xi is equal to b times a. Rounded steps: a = 5.39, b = 4.73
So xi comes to 26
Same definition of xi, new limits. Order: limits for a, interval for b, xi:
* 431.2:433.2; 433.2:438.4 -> 28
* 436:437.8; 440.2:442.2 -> 33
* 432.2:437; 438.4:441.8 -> 30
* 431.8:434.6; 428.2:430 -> 24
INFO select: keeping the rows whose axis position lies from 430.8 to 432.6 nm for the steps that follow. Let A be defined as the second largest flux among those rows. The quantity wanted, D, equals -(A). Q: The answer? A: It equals -5.90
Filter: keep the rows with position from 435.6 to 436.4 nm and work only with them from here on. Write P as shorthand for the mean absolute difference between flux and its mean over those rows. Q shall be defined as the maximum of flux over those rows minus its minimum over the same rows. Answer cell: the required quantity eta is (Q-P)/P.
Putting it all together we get 1.7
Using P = 0.49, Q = 1.3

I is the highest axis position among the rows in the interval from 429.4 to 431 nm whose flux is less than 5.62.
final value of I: 430.9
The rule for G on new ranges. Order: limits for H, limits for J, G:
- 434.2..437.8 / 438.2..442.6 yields 3.8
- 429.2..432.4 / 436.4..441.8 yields 3.4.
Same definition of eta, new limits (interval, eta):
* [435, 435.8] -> 2.3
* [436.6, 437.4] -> 1.9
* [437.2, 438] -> 2.5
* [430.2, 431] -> 1.9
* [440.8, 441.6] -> 2.0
